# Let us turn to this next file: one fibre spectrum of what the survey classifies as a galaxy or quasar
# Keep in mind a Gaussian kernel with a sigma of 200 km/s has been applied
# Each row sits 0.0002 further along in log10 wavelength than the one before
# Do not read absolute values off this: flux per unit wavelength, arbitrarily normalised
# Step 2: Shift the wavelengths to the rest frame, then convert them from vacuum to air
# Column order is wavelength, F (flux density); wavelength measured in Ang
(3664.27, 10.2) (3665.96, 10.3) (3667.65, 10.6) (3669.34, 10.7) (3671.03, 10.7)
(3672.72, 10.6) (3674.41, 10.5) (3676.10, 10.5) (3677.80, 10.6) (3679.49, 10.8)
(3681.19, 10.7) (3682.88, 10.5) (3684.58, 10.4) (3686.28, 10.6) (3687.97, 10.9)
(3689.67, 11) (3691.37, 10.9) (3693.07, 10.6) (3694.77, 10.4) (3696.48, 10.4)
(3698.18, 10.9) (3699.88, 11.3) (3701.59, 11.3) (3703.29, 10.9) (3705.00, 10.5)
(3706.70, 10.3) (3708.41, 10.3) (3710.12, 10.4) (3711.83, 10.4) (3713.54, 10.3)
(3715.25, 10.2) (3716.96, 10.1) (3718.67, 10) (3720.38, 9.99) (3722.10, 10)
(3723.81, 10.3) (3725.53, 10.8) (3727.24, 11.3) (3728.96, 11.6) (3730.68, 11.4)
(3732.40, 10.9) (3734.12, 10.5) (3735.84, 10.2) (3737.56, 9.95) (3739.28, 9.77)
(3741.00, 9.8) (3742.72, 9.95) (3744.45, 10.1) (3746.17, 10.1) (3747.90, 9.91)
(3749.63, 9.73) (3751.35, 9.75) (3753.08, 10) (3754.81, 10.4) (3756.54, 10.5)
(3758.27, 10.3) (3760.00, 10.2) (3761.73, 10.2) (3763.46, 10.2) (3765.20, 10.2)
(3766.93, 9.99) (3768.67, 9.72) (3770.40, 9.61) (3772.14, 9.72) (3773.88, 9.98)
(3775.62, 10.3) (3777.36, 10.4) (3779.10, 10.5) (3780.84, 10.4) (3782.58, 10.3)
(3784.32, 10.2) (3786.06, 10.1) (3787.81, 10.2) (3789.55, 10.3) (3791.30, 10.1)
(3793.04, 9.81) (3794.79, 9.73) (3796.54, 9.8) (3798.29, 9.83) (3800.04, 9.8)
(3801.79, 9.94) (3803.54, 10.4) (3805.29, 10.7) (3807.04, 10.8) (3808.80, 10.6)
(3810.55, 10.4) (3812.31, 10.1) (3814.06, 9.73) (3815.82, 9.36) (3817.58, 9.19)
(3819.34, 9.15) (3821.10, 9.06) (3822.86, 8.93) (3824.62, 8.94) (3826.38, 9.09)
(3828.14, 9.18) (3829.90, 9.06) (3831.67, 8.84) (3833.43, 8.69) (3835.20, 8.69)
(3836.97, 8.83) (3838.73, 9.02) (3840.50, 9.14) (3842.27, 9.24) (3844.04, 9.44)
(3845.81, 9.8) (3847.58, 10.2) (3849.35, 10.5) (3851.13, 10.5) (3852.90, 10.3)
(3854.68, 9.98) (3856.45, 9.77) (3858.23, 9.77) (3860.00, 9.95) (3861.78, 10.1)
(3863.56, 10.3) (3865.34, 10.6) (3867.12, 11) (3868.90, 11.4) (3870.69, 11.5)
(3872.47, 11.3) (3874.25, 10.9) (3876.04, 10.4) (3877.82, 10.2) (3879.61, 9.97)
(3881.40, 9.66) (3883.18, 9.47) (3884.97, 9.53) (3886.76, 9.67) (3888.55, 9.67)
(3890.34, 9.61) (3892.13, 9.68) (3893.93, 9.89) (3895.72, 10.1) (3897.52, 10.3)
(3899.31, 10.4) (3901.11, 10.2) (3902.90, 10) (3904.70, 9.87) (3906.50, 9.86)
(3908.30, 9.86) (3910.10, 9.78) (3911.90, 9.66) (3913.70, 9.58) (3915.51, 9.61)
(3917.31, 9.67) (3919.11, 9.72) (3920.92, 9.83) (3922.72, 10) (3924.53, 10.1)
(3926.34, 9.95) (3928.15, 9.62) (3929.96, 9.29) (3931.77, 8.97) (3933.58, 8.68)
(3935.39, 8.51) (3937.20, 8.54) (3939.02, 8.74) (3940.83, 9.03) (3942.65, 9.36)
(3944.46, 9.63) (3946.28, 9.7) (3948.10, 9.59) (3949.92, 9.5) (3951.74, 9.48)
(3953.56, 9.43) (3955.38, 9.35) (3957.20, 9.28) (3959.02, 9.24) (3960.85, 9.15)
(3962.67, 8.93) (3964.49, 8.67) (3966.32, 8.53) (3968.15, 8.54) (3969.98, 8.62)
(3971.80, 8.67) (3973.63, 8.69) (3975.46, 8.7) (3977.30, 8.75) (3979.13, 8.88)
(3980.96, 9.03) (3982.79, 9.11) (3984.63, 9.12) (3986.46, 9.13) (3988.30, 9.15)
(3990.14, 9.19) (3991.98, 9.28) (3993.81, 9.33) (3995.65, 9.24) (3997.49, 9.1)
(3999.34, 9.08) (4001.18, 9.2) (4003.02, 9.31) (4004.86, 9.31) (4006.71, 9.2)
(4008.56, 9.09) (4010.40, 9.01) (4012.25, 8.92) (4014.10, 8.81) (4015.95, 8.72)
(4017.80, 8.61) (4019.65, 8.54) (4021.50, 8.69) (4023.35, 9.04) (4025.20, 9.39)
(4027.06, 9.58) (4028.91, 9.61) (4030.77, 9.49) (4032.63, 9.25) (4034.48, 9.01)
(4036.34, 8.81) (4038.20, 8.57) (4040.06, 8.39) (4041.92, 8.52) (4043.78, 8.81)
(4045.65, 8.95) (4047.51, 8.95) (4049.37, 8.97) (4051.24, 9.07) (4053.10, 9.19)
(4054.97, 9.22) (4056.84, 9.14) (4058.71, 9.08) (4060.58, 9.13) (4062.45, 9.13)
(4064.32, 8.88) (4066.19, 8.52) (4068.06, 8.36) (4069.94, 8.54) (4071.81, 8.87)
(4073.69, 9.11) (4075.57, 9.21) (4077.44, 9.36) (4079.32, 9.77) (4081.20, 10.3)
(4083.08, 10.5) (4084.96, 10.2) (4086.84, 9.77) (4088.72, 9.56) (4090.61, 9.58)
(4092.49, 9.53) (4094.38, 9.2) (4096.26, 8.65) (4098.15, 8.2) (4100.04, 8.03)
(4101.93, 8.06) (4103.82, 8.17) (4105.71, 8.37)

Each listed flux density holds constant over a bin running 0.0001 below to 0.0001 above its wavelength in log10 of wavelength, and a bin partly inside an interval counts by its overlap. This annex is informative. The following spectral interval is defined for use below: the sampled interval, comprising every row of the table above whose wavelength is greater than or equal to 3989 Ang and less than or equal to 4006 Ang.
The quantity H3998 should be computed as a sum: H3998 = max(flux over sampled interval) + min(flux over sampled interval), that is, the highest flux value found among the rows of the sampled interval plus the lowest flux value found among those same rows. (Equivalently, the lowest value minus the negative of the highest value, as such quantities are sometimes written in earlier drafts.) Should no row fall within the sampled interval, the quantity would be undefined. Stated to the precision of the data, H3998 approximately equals 18.4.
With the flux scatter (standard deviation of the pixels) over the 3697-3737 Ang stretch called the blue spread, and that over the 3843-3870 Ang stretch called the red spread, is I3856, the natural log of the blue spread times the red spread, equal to -1.4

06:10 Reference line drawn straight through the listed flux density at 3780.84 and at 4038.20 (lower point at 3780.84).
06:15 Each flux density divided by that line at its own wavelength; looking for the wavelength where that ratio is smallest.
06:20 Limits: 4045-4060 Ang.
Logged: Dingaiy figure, 4045.65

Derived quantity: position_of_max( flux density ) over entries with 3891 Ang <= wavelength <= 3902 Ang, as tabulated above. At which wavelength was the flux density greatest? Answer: 3899.31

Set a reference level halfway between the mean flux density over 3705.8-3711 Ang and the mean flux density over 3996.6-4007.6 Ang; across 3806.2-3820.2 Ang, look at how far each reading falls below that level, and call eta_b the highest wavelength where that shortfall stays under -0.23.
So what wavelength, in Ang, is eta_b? 3812.31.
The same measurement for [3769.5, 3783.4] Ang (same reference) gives 3782.58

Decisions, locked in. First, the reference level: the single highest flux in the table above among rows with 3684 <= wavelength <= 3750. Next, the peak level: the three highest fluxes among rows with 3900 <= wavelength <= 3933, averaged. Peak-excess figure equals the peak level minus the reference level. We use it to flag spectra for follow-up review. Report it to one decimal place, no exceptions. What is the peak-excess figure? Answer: -1.5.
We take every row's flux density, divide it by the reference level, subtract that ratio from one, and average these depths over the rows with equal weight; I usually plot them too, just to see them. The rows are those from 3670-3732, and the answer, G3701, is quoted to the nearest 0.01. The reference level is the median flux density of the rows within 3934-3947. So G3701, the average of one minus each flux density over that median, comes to -0.18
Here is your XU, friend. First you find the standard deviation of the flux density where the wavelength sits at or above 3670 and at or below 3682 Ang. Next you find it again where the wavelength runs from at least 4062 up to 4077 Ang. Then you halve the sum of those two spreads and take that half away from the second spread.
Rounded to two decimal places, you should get 0.10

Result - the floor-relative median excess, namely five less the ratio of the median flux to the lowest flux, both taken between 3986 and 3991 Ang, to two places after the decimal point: 4.00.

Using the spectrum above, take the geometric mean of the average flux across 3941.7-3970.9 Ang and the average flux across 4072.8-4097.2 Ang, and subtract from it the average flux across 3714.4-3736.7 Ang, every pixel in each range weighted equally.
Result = -1.17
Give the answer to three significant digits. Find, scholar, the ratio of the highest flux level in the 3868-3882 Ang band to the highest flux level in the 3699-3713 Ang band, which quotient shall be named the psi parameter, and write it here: 1.02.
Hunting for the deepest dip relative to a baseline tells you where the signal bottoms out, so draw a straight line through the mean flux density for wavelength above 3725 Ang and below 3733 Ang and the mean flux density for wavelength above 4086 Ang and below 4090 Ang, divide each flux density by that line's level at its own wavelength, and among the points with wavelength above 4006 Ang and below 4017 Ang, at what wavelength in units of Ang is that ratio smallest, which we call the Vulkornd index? 4015.95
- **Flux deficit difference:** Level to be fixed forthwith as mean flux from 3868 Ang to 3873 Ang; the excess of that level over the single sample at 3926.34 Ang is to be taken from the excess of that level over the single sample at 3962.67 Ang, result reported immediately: 1.0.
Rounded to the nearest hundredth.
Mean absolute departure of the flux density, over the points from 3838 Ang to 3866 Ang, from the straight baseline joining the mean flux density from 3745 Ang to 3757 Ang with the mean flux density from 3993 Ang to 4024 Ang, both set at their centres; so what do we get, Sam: 0.51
